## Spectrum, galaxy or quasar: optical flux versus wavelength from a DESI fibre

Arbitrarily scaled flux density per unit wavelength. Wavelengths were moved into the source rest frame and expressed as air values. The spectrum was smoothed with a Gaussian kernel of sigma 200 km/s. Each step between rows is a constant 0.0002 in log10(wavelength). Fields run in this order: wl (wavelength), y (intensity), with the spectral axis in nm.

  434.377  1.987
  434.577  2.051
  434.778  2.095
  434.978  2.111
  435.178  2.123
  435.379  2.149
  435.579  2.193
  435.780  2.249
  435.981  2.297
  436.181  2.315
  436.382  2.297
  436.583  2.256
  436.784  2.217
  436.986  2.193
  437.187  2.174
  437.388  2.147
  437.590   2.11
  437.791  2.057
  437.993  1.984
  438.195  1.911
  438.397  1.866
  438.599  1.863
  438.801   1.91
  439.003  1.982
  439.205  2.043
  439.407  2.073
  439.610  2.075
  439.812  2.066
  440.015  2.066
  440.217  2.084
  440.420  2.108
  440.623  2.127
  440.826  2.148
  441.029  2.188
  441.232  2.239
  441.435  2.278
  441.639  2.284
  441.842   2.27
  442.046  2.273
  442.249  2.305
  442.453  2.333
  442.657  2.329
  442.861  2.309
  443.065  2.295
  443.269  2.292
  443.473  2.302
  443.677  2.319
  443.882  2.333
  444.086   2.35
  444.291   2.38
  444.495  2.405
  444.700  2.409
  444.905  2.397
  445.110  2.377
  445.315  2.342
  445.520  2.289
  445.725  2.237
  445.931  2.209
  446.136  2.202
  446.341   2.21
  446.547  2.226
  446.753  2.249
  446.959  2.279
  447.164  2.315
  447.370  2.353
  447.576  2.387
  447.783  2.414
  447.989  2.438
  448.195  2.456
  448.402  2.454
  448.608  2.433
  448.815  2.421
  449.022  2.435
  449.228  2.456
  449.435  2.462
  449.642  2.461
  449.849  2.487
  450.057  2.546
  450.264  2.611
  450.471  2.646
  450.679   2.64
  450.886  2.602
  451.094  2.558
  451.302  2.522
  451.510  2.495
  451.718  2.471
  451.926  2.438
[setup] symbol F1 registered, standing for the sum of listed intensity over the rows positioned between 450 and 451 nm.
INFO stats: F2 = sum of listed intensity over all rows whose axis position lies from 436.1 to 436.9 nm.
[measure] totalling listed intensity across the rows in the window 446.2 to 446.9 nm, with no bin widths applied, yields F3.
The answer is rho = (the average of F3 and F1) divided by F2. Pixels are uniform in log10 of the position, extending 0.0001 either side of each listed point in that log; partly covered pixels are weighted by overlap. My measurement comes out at 1.1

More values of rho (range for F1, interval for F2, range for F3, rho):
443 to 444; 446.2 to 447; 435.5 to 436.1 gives 1.0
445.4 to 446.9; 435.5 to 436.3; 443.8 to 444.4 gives 1.3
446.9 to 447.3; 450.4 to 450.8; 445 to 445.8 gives 1.3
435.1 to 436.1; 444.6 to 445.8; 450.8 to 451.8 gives 0.8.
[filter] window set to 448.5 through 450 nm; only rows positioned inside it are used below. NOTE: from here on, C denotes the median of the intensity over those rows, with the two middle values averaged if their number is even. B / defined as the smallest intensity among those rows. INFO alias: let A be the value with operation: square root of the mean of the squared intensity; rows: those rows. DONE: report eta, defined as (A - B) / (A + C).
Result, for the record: 0.0061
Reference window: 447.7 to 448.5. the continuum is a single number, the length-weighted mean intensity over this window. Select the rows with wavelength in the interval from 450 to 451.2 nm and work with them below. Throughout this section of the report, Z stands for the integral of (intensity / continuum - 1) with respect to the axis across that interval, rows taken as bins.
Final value 0.08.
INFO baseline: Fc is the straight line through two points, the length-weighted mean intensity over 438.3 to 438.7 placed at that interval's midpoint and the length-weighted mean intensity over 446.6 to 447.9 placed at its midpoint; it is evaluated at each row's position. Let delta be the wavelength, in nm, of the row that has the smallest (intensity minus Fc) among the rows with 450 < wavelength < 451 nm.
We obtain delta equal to 450.057 nm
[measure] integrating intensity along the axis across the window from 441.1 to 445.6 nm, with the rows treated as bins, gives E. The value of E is 10.5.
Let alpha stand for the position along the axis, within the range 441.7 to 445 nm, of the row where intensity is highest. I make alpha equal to 444.700 nm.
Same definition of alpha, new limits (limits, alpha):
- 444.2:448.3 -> 448.195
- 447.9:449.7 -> 449.435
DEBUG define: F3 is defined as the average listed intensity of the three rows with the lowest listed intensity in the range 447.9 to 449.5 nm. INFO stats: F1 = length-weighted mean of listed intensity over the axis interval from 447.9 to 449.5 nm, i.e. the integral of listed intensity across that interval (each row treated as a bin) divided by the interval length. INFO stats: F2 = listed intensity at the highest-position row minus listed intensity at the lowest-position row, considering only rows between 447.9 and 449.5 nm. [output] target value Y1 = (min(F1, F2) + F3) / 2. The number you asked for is 1.23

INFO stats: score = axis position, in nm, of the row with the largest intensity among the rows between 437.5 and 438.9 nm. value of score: 437.590 nm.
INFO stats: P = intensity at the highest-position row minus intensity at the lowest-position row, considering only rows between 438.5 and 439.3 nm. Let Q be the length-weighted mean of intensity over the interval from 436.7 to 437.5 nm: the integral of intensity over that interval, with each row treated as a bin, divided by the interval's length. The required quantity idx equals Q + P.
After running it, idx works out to 2.36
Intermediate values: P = 0.18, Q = 2.18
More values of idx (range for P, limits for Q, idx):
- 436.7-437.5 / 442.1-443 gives 2.25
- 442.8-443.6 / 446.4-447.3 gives 2.26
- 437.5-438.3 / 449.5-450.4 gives 2.33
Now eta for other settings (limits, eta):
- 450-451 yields 0.0121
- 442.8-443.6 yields 0.0016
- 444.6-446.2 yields 0.0232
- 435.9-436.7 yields 0.0077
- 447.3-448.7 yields 0.0137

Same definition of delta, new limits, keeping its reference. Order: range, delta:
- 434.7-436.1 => 434.778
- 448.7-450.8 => 449.642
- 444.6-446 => 445.931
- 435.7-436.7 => 436.583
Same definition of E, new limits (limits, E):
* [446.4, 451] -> 11.2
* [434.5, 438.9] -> 9.3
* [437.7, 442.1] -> 9.2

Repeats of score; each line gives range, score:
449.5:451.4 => 450.471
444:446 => 444.700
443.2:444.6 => 444.495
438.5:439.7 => 439.610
